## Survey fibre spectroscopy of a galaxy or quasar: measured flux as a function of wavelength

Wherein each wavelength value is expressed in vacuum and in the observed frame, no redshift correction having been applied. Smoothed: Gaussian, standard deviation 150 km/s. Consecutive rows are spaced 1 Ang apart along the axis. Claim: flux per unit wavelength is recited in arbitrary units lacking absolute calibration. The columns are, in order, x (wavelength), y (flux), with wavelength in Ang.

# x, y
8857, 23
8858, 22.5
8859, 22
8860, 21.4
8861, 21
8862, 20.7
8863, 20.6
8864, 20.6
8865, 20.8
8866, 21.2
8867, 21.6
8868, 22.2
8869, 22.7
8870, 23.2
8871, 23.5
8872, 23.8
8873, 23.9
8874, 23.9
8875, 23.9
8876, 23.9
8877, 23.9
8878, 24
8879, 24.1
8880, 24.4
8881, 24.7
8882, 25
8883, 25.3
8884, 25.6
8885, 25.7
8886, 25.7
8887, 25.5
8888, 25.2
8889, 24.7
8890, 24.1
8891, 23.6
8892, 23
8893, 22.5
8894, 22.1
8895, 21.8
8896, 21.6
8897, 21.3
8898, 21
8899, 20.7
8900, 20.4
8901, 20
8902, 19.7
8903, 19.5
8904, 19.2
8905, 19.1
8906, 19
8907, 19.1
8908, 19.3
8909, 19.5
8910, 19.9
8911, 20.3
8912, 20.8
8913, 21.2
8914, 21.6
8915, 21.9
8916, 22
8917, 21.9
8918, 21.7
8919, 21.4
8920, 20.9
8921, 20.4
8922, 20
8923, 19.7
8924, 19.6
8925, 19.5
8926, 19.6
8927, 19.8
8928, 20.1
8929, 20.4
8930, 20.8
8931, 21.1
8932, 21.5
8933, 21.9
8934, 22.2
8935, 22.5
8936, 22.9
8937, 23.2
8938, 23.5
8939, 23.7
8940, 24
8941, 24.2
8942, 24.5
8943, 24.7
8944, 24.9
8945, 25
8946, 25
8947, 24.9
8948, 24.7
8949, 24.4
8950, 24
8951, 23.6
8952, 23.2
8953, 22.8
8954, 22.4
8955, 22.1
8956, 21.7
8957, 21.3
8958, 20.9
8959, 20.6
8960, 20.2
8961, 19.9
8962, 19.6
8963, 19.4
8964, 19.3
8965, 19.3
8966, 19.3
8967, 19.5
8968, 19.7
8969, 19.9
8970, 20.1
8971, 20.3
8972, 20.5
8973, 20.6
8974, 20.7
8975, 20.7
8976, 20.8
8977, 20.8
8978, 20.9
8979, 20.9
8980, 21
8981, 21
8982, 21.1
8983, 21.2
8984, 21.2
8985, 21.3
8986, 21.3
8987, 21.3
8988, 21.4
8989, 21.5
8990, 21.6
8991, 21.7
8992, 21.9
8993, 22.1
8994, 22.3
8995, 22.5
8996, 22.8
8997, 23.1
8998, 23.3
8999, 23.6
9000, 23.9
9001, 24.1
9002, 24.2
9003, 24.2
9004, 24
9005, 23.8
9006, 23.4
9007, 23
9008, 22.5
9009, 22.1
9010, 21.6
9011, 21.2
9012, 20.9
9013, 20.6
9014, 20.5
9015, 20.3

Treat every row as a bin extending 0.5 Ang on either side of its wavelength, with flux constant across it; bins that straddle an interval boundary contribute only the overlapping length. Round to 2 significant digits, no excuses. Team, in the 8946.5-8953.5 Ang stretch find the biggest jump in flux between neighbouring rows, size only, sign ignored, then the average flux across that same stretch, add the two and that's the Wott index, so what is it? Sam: 24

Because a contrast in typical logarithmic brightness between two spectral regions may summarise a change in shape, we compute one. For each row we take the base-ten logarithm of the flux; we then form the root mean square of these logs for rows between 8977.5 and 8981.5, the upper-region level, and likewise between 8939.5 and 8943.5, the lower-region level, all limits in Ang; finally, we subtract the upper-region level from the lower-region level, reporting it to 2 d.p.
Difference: 0.07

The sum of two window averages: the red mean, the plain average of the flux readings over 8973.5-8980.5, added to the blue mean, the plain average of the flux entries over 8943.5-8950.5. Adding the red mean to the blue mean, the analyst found 45.53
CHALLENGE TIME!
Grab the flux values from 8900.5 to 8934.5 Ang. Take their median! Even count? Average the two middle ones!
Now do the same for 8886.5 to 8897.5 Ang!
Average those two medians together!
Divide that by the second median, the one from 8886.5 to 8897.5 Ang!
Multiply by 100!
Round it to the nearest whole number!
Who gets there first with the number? 94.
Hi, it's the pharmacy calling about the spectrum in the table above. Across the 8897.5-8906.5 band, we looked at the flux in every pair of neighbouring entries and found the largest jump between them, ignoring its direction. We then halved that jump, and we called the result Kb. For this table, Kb 0.20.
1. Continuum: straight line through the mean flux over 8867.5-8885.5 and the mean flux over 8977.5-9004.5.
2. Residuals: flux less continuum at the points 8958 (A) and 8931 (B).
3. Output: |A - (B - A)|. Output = 1.6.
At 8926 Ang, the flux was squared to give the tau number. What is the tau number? 384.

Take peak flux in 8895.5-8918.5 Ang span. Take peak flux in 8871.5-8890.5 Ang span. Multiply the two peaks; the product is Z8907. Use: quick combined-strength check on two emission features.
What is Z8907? 565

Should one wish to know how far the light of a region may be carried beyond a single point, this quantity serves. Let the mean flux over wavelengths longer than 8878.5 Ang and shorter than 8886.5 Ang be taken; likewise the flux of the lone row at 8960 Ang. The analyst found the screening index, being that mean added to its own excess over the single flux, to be 29.9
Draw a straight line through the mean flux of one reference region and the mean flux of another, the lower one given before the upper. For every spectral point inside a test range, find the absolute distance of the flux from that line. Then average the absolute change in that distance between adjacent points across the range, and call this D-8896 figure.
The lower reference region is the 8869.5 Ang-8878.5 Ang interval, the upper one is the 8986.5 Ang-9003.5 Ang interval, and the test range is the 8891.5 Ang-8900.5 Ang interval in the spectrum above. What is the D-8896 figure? 0.32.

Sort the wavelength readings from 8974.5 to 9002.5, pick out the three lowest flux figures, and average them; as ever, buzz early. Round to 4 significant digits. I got 20.77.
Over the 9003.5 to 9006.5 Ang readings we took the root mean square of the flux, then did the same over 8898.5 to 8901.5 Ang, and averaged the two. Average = 22.1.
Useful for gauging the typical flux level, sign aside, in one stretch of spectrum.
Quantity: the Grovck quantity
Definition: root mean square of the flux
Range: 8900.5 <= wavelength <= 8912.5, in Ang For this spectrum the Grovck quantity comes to 19.6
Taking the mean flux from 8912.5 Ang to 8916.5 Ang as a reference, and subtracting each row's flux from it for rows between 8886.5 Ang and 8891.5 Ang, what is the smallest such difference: -4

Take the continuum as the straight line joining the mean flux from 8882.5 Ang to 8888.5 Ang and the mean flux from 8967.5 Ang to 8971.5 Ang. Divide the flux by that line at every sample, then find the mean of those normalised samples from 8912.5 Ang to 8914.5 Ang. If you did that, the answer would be 0.90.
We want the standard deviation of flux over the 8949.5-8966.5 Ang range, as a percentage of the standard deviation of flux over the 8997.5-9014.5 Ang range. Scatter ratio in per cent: 121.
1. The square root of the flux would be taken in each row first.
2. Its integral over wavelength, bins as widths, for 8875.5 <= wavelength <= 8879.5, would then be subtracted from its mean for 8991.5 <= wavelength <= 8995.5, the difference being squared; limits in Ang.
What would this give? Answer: 221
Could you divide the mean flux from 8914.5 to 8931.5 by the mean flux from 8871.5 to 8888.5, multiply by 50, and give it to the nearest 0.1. 41.9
